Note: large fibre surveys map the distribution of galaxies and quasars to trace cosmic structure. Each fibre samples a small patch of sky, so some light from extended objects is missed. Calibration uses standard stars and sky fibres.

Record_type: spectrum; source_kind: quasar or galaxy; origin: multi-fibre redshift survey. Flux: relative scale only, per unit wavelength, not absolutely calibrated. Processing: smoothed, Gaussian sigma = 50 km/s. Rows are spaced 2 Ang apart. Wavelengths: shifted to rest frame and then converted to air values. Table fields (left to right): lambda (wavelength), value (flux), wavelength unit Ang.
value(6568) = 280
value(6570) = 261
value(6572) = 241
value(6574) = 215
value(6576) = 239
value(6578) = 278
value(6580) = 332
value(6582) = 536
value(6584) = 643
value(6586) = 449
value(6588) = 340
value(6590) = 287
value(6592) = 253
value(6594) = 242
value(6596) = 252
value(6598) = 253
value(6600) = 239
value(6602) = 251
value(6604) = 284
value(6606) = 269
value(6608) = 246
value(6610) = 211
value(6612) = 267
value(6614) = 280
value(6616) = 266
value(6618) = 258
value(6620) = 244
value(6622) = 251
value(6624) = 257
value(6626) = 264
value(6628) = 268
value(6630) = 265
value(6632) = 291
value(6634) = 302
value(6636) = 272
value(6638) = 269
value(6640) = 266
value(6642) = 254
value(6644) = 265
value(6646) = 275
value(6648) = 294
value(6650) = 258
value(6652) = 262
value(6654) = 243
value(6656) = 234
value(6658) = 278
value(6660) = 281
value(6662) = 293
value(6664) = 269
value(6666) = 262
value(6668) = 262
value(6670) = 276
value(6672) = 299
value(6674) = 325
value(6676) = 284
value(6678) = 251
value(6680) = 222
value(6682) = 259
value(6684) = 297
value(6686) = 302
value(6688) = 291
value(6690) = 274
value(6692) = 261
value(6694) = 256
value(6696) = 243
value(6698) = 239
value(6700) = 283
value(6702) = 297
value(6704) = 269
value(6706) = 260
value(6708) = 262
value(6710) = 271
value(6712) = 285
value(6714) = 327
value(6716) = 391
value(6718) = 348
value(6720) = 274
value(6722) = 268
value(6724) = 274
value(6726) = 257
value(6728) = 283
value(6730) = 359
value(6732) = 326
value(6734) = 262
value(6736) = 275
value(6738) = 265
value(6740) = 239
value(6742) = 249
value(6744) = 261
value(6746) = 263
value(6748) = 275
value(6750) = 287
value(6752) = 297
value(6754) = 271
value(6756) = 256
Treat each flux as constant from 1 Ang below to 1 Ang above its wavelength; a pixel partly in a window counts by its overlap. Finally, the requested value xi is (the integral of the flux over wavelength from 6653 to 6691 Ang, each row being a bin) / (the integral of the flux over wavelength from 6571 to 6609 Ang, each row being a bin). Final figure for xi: 0.89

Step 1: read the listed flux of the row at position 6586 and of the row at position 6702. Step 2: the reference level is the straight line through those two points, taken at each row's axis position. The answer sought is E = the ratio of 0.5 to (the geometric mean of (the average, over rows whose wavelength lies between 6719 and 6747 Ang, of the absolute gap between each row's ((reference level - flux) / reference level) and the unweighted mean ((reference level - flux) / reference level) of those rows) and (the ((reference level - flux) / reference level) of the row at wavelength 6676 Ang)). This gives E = 4.8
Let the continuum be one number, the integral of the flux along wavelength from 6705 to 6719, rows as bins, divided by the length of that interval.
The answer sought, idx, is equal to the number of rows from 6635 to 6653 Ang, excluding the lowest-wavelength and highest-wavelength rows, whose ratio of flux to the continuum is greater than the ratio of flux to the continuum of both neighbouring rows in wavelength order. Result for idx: 1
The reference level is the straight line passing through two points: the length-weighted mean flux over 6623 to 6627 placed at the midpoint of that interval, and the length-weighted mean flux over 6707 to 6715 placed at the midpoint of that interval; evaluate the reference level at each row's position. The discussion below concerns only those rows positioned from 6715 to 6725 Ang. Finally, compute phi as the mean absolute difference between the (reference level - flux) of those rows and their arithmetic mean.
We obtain 48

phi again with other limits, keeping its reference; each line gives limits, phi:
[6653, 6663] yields 21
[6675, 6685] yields 22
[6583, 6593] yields 122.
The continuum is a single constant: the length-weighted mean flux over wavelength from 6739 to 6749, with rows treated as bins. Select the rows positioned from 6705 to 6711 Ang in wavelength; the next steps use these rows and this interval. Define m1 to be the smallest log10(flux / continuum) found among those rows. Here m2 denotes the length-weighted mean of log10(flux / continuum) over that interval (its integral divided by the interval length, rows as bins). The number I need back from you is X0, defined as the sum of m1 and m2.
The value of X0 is 0.02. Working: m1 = 0.004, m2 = 0.01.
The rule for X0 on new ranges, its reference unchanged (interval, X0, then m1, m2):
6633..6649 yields 0.02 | -0.006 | 0.03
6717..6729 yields 0.04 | -0.001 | 0.04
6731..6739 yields 0.05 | 0.008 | 0.04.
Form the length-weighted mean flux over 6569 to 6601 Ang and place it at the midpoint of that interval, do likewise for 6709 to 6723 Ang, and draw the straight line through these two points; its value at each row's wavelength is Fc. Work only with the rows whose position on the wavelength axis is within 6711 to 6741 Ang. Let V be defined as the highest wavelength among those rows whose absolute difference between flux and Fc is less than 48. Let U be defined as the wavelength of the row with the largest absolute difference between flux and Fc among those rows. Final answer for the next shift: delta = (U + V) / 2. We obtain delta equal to 6727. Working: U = 6716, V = 6738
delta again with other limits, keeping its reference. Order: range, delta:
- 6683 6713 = 6705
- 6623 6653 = 6645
